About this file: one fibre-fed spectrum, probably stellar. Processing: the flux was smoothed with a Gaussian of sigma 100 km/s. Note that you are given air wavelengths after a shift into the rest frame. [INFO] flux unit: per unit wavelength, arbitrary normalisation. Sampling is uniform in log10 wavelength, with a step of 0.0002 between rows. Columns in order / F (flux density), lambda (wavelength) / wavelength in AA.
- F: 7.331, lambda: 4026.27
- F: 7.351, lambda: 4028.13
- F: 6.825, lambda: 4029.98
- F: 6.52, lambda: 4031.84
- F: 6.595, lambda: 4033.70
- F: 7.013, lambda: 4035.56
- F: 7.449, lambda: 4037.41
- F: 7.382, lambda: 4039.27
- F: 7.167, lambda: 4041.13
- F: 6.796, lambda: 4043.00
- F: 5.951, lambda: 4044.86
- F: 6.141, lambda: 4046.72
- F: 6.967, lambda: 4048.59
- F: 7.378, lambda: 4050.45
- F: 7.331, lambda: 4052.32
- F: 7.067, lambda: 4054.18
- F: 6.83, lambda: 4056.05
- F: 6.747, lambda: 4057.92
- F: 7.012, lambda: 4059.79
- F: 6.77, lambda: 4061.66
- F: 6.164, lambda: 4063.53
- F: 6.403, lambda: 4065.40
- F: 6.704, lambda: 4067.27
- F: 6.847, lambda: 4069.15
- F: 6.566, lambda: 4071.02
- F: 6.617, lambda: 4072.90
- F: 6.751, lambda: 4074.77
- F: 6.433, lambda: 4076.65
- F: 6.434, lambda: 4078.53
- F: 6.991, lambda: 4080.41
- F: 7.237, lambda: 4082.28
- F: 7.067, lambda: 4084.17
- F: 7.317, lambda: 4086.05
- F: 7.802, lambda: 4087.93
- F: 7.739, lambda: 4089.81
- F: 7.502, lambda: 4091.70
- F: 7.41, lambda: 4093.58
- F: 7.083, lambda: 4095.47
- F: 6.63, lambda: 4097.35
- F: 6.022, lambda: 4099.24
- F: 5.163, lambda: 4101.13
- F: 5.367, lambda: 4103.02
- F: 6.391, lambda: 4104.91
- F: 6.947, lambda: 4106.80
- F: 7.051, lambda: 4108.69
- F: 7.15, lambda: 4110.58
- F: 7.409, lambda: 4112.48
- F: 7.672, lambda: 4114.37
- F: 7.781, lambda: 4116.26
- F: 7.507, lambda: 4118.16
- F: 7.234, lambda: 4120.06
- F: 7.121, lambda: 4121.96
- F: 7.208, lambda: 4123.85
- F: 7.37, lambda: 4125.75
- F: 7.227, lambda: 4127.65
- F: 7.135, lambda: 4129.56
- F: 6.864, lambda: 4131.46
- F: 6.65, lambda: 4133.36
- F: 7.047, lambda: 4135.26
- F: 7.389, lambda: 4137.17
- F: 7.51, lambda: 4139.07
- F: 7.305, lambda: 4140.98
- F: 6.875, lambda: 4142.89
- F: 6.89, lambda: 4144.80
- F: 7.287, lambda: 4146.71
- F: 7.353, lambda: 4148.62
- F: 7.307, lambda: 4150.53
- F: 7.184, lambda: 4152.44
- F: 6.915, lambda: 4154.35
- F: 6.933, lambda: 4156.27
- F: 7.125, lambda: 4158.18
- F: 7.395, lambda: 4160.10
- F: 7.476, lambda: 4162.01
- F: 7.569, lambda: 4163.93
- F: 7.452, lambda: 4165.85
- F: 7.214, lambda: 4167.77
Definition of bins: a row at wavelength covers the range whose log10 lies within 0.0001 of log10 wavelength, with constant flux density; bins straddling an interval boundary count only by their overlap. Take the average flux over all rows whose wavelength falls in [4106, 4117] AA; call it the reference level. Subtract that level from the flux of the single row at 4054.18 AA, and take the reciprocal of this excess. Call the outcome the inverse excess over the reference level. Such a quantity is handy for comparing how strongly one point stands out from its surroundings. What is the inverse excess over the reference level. -4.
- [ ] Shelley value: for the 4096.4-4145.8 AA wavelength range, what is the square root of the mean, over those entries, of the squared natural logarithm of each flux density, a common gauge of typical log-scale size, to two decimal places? 1.94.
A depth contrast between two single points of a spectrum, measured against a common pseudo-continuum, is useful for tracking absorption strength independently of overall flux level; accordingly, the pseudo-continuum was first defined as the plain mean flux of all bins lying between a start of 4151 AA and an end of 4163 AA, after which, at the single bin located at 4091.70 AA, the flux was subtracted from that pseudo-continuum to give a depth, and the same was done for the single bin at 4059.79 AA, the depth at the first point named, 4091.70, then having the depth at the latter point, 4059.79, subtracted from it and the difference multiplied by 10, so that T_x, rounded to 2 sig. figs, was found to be -4.9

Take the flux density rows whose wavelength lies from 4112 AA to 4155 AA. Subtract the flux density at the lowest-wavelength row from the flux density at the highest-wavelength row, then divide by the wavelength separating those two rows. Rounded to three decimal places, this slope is -0.012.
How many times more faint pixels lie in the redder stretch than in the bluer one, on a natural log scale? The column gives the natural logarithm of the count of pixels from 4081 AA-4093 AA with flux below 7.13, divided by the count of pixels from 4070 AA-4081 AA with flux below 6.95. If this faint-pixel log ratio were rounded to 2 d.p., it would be -1.61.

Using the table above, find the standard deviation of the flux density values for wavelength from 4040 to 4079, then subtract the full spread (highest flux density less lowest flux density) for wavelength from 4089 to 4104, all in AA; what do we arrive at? -2.2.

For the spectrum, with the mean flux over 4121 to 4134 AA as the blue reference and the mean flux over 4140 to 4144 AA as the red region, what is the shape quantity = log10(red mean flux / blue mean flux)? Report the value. 0.00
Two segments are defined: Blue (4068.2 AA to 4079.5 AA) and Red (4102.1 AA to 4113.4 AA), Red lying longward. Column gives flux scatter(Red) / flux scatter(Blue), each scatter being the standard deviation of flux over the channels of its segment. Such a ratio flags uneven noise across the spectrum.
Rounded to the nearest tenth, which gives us 4.4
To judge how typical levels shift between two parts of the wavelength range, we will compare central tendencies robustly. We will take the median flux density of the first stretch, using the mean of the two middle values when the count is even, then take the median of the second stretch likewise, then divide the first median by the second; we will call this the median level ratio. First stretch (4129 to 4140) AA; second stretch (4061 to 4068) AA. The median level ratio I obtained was 1.08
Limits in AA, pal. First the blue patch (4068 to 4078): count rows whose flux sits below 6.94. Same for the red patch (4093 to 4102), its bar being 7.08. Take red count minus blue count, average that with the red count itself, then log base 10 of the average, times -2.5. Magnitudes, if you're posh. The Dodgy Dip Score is 0.75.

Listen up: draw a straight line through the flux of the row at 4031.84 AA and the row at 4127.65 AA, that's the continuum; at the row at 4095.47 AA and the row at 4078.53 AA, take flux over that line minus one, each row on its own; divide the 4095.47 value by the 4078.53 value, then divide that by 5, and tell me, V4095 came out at -0.04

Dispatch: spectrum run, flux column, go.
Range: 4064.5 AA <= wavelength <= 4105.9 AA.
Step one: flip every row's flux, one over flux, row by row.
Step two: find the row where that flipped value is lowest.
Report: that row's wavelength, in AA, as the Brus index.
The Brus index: 4087.93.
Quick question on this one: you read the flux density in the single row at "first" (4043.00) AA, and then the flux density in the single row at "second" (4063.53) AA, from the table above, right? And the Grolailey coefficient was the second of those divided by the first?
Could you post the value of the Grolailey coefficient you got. 0.91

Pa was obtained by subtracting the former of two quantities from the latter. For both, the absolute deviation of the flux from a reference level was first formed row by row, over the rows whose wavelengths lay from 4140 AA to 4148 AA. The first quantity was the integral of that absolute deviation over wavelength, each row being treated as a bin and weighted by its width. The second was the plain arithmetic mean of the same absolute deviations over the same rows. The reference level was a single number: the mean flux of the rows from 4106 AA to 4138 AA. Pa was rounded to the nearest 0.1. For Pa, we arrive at -1.4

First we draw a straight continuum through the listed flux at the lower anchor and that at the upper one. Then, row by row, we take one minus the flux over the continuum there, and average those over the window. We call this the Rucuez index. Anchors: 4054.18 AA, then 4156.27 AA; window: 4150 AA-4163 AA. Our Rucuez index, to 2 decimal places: -0.04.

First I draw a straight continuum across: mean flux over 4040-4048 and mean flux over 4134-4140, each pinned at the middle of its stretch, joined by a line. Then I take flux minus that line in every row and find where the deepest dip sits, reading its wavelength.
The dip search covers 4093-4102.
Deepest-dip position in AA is 4101.13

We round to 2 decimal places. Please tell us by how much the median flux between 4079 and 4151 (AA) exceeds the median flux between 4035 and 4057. 0.18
